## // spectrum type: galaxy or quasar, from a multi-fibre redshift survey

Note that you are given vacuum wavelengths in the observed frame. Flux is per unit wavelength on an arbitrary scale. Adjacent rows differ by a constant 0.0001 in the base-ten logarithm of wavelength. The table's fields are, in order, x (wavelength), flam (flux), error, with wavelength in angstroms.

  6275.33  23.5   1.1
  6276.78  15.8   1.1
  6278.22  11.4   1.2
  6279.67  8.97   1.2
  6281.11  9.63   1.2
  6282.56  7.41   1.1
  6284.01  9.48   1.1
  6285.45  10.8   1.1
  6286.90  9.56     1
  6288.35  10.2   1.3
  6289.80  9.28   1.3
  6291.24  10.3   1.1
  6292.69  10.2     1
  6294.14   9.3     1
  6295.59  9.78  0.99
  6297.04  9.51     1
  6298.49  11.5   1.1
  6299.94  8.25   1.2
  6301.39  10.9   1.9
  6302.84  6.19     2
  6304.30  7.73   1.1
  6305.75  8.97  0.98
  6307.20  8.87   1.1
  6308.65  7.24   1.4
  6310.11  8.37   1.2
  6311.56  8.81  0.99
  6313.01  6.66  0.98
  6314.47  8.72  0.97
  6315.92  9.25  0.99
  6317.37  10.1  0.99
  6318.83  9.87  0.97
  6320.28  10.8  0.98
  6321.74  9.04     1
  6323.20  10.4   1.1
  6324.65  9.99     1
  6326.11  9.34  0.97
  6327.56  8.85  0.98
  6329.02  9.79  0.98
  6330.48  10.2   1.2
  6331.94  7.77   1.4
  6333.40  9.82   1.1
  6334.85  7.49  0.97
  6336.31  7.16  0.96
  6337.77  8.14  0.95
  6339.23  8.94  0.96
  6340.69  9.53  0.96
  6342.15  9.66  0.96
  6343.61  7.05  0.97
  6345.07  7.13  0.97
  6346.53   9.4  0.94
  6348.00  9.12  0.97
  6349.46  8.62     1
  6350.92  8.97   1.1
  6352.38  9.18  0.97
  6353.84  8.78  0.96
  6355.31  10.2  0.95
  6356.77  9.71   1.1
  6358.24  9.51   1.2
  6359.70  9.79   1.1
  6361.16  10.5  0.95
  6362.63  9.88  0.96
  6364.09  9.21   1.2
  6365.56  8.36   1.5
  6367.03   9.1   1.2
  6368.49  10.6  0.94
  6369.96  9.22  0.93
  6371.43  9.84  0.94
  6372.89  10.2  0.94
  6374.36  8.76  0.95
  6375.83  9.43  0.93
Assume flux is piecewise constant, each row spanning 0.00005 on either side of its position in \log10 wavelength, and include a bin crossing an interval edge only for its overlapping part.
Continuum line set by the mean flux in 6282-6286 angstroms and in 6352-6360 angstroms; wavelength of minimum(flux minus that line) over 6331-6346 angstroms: 6343.61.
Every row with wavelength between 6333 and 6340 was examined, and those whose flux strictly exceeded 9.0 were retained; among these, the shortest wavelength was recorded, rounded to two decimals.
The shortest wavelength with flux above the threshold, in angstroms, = 6333.40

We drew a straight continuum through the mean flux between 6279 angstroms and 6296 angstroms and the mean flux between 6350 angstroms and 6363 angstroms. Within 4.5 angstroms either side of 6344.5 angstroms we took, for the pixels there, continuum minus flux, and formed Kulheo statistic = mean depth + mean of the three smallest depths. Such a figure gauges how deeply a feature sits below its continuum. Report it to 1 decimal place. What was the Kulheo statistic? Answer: 1.0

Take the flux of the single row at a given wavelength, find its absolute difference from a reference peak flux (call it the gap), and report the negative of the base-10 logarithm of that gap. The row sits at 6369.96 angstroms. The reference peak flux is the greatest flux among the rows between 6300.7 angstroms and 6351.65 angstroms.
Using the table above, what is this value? -0.2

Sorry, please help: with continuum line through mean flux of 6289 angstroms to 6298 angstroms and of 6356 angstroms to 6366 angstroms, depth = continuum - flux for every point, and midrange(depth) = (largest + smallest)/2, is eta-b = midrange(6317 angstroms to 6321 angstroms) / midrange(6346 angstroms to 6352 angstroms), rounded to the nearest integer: -1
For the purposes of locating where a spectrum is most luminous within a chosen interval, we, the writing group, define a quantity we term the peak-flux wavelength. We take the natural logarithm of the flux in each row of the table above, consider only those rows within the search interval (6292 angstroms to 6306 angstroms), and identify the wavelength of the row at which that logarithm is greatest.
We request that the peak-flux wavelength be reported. 6298.49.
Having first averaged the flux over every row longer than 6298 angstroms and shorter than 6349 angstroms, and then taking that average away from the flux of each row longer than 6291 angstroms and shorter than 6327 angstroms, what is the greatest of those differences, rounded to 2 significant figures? 2.6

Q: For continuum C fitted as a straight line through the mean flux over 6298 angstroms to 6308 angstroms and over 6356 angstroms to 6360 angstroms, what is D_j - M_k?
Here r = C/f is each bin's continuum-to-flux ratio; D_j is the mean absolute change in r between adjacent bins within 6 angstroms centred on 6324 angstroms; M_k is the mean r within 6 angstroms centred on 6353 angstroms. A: -0.96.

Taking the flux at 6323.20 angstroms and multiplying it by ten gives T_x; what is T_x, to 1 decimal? 104.0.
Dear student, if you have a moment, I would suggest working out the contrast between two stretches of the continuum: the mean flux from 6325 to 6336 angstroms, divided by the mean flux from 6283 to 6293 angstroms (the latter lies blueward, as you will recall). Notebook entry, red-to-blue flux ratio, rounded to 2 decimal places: 0.91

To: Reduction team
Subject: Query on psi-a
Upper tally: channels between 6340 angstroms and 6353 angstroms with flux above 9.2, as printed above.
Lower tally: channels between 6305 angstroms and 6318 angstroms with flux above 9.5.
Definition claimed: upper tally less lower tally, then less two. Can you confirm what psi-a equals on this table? 0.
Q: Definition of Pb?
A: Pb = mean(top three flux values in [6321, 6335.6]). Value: 10.2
